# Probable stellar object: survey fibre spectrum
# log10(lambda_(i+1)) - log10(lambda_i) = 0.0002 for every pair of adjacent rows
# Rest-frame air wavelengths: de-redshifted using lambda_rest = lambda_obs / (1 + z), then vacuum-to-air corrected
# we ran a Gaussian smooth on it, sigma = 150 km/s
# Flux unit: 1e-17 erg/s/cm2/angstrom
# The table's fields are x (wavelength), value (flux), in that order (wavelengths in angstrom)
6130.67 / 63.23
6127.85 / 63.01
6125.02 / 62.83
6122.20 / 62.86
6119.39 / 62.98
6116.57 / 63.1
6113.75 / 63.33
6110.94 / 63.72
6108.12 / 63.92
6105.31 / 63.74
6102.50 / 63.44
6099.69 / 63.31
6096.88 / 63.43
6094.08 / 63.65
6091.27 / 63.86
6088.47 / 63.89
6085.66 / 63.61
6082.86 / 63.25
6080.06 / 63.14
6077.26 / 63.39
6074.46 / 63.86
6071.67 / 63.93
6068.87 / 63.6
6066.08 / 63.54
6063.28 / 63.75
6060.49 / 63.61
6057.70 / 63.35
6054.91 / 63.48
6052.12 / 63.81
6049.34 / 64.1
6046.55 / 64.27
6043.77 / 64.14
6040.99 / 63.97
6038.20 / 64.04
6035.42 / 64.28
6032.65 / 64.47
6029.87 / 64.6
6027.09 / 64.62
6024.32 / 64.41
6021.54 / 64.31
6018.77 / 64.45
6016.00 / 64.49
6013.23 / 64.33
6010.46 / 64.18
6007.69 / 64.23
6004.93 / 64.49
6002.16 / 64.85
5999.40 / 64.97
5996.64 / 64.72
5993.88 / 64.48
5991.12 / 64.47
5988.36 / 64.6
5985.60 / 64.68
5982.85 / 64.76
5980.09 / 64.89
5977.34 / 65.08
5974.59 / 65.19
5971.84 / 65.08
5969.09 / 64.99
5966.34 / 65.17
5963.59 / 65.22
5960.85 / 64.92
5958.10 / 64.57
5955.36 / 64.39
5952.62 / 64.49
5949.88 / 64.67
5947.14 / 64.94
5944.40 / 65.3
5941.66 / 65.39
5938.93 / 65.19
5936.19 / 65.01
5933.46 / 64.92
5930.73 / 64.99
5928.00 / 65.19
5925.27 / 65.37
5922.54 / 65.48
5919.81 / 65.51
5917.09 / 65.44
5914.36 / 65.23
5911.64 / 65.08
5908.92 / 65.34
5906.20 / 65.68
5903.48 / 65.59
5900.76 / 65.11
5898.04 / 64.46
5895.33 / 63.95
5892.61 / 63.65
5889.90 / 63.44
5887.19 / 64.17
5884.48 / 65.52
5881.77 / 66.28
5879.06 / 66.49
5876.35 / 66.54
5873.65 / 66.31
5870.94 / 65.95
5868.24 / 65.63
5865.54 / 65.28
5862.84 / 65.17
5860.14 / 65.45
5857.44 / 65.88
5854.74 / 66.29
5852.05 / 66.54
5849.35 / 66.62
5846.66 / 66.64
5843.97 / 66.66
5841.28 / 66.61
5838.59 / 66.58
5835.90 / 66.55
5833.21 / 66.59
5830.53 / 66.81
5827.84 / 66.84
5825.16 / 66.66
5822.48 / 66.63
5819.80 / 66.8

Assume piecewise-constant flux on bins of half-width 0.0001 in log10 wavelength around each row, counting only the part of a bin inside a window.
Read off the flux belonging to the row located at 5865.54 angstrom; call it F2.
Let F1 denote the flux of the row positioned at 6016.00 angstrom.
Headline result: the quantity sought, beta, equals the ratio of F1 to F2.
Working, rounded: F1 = 64.49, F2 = 65.28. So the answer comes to 0.99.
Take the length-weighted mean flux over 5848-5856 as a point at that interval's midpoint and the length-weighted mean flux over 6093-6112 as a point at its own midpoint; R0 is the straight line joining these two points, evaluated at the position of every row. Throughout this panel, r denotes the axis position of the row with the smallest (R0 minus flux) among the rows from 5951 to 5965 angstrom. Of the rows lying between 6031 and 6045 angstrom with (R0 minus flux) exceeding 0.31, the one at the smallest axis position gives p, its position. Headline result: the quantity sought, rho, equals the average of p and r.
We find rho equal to 6000.9 angstrom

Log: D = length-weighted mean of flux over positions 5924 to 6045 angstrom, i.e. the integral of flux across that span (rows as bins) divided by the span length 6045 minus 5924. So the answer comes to 64.7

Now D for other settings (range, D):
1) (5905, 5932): 65.3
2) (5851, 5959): 65.2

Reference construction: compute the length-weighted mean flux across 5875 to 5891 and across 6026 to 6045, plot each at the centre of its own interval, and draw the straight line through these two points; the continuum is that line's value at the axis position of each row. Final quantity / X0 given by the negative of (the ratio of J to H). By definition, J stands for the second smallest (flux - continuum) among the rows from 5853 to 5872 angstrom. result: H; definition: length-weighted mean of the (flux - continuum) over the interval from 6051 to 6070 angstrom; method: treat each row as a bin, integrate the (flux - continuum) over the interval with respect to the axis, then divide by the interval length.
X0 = -1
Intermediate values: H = -0.51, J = -0.3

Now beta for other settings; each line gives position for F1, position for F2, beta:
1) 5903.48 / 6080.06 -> 1.04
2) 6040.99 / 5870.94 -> 0.97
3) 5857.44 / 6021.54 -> 1.02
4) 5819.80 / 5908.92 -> 1.02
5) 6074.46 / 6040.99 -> 1.00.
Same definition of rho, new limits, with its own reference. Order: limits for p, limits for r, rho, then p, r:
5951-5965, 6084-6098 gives 6021.9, 5952.62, 6091.27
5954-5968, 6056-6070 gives 6009.3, 5955.36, 6063.28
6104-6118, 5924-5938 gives 6020.9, 6116.57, 5925.27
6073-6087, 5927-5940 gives 6008.1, 6077.26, 5938.93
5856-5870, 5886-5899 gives 5877.7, 5857.44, 5898.04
